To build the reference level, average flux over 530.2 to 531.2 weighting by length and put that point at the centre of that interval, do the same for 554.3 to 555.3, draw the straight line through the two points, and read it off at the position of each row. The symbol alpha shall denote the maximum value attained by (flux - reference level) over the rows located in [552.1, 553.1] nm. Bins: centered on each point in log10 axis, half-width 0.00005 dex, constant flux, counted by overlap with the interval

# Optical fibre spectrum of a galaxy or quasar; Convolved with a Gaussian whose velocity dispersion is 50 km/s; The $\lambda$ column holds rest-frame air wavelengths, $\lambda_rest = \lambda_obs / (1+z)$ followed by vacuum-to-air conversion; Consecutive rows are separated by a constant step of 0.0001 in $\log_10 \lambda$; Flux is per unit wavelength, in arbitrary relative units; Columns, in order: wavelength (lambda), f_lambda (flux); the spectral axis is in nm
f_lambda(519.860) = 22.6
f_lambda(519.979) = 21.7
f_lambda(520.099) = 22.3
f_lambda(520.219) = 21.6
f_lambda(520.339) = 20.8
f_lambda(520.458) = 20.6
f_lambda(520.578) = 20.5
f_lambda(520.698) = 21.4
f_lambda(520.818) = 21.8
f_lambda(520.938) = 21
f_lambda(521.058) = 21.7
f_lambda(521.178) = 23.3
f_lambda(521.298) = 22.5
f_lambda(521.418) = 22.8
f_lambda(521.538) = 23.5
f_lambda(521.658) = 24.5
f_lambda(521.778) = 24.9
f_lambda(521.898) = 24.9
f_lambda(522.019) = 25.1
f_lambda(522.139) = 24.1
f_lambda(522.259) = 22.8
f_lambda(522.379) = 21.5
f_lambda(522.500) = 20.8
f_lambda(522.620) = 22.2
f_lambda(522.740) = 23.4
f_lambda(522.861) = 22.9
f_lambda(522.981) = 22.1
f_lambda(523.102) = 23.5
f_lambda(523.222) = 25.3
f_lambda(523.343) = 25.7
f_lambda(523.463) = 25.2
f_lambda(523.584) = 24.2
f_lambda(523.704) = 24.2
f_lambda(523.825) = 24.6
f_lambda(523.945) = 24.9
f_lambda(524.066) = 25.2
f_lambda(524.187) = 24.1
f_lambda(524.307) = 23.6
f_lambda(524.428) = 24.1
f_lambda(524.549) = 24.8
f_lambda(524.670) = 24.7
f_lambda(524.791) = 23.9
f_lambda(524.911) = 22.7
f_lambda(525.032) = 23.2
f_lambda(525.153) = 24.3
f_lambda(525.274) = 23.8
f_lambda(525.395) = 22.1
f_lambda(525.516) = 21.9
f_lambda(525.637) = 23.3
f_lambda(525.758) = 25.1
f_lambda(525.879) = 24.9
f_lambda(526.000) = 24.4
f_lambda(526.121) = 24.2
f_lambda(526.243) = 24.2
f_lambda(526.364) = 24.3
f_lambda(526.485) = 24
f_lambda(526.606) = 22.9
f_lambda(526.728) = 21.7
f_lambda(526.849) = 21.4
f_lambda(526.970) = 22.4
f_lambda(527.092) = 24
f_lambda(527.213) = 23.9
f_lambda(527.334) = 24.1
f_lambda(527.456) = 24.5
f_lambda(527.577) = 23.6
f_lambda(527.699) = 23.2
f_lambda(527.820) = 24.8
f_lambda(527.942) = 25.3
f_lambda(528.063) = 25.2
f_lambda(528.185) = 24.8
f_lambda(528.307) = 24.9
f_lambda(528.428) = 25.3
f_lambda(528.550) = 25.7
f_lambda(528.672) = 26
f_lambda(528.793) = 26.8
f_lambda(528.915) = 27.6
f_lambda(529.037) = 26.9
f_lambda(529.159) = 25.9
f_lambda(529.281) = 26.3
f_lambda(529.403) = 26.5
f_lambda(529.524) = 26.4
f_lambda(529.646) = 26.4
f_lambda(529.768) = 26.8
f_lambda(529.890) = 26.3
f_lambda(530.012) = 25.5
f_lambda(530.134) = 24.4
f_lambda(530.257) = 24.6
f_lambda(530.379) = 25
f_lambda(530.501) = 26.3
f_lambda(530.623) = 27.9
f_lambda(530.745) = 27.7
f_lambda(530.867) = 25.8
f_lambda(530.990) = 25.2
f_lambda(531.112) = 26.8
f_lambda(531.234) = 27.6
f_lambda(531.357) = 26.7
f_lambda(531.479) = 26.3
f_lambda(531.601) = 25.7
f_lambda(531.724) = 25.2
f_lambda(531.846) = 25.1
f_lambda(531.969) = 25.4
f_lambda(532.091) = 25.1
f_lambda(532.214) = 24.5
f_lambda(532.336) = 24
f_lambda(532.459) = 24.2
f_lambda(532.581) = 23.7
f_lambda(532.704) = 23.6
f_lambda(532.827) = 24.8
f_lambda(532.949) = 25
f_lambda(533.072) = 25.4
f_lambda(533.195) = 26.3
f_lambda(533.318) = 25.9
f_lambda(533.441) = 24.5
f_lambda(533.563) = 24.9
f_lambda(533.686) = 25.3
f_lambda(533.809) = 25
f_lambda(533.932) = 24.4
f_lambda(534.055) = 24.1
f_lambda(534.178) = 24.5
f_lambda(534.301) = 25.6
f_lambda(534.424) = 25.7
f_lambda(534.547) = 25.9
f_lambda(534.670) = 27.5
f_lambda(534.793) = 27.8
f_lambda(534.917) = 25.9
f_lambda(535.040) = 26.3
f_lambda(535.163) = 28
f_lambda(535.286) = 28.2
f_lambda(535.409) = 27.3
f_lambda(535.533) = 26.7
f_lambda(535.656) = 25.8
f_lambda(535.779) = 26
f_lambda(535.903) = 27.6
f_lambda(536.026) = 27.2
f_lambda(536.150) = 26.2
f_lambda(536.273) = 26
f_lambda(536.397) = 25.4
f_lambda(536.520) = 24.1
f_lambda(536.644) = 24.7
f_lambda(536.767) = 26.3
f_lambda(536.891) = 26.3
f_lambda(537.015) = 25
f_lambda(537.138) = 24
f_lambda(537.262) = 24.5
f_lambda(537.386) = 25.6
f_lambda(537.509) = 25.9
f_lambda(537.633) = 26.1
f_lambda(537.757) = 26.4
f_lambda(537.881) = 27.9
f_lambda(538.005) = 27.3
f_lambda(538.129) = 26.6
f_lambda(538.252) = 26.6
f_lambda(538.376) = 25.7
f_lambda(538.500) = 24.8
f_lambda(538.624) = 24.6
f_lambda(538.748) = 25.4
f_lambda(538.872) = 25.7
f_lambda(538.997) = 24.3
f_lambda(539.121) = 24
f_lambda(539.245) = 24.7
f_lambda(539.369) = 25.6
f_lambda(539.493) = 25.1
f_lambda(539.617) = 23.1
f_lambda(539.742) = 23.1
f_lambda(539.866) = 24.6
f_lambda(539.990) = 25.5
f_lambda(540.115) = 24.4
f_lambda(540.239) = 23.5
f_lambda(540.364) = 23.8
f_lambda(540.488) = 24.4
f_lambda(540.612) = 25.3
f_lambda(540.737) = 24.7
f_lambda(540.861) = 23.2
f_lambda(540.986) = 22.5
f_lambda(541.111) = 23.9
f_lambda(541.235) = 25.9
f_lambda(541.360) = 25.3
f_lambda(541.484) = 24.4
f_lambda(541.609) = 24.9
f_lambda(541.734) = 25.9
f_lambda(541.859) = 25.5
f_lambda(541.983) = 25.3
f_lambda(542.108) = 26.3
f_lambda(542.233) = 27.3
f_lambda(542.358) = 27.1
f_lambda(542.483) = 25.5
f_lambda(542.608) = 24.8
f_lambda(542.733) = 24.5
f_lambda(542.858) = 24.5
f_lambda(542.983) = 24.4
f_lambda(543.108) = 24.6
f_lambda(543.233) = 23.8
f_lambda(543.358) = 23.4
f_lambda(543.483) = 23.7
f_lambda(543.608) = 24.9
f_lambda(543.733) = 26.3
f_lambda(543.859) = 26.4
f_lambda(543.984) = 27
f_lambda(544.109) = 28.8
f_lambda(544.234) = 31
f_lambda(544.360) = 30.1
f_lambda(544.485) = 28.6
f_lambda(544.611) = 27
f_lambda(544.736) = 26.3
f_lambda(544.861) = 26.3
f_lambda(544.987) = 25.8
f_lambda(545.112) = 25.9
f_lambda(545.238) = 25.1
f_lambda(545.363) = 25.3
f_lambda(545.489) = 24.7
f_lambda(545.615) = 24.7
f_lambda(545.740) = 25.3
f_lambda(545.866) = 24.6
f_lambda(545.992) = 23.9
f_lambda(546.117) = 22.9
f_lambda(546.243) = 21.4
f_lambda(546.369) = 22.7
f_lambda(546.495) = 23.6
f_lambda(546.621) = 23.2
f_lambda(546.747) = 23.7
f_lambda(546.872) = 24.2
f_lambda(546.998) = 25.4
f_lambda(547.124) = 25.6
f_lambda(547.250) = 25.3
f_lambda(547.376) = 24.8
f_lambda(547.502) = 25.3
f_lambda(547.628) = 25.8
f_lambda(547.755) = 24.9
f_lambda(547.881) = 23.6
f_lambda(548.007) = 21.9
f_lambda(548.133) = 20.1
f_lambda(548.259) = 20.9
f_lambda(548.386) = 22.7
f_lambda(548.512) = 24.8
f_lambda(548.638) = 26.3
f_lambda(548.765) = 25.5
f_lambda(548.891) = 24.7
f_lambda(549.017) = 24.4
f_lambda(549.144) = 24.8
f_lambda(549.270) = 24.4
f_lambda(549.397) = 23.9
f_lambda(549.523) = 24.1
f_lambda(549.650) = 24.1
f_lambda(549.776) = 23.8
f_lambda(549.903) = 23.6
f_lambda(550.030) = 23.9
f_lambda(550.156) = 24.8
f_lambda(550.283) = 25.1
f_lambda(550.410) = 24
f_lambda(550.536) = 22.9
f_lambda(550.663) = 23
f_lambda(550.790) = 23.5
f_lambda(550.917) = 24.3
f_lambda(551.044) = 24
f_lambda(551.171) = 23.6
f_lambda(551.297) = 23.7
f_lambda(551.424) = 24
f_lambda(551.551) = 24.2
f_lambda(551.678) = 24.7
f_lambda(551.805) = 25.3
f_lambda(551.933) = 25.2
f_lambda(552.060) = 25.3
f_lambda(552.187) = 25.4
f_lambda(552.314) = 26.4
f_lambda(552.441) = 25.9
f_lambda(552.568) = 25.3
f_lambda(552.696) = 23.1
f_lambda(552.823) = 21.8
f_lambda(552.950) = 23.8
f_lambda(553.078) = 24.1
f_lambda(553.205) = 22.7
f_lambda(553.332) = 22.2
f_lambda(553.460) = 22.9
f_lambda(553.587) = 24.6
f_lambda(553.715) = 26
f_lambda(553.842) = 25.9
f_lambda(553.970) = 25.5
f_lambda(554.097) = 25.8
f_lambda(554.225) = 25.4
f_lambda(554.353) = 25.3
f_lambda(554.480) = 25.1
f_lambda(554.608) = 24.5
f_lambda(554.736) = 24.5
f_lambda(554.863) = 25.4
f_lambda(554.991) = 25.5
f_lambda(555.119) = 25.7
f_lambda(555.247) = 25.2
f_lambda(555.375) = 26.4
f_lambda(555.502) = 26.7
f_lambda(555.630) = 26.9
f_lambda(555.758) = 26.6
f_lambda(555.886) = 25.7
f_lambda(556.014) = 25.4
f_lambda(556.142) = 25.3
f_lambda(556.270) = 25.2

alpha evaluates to 1.1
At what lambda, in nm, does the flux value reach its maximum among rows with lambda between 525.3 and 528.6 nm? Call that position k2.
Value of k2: 528.550 nm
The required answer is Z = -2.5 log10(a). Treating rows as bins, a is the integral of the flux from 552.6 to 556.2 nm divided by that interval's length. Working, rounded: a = 24.9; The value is -3.492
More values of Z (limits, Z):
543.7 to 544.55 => -3.631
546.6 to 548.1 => -3.470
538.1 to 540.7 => -3.485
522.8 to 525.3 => -3.457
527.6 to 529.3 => -3.519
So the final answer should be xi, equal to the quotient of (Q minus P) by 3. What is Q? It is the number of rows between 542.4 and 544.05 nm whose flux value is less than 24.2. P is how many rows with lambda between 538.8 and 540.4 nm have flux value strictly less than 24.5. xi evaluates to -1.3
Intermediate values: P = 7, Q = 3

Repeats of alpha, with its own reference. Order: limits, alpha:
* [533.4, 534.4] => -0.5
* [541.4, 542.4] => 1.6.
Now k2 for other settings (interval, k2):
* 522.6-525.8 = 523.343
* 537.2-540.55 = 537.881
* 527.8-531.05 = 530.623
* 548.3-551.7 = 548.638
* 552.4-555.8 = 555.630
